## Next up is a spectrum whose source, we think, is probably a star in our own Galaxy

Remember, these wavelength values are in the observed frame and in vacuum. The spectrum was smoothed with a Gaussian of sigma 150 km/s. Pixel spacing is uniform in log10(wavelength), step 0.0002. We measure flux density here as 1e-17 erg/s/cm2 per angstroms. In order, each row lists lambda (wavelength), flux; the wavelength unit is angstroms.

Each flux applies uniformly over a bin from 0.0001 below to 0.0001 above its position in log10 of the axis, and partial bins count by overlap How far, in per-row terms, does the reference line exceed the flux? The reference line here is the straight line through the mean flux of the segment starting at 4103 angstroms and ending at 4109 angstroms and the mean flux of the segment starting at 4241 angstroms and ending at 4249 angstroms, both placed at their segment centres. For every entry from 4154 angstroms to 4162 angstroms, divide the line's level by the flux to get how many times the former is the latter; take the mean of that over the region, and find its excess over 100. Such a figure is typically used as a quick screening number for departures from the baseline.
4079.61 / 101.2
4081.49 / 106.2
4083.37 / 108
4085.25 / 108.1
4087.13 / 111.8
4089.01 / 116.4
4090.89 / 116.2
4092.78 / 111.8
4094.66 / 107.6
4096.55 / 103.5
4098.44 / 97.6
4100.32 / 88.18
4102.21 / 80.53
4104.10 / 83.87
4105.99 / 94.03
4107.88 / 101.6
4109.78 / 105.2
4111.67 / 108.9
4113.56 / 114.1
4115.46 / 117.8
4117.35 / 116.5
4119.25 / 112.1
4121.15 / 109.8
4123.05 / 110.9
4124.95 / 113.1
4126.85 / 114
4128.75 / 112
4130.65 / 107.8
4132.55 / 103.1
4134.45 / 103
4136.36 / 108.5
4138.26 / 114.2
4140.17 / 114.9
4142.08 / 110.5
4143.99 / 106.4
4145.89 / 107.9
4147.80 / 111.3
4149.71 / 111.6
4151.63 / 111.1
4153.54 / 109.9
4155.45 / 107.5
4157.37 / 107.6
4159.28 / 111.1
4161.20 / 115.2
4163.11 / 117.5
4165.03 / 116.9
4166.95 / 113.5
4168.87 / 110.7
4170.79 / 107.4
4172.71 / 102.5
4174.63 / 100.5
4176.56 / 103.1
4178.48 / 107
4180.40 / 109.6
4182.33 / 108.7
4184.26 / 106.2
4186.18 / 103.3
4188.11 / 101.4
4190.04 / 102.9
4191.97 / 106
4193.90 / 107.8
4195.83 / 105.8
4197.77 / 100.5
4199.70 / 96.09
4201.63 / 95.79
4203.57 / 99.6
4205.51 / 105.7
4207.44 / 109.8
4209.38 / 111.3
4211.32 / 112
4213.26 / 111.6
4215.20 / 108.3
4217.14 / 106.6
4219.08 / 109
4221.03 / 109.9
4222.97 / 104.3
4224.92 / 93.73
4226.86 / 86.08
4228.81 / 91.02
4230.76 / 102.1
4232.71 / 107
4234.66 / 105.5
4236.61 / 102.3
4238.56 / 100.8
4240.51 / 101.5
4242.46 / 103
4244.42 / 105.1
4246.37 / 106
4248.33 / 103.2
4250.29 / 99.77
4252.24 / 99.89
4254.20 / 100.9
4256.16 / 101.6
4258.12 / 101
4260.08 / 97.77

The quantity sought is -99.12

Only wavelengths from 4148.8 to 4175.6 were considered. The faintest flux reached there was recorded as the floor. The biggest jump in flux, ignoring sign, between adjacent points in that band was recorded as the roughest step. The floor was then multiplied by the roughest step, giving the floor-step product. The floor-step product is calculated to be 492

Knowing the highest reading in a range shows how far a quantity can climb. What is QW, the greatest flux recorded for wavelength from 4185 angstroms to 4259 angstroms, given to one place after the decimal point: 112.0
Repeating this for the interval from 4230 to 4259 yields 107.0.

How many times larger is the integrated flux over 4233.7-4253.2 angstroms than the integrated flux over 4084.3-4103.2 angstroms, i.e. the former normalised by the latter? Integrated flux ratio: 1.02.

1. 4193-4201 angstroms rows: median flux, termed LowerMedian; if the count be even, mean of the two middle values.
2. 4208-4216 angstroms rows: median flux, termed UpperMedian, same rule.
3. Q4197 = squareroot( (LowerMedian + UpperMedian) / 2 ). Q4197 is 10.36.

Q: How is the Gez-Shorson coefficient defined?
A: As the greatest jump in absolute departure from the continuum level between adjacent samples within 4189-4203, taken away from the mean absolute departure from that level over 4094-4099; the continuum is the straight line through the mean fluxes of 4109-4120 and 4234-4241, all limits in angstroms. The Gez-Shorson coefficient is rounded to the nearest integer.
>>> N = 6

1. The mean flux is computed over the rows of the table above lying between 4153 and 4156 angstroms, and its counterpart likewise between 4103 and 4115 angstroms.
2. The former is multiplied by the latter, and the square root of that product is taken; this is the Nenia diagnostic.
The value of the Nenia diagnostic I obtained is 105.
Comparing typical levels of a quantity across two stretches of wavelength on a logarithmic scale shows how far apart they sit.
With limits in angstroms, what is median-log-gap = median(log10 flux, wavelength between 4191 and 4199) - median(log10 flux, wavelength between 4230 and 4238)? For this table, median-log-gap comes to 0.01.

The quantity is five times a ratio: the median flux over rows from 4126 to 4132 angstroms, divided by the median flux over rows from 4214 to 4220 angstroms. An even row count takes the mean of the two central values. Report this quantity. 5.17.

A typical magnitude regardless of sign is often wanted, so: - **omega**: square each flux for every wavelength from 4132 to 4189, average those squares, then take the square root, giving 109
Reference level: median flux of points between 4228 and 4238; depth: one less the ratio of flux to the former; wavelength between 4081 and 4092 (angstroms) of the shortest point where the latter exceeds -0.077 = 4081.49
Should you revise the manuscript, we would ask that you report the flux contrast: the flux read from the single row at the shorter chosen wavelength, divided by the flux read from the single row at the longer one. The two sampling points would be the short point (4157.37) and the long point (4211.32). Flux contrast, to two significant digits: 0.96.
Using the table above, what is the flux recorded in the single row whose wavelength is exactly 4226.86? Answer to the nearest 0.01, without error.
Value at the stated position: 86.08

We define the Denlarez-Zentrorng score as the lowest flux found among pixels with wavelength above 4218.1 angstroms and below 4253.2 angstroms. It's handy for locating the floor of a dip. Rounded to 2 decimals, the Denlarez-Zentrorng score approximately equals 86.08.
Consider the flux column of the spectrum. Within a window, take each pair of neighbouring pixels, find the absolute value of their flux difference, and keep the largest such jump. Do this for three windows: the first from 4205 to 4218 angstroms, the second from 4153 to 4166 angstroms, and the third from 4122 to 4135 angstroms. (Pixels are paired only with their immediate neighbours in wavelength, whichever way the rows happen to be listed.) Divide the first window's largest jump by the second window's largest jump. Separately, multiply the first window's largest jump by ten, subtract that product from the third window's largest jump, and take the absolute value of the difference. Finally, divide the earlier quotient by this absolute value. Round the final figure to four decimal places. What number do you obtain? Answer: 0.0275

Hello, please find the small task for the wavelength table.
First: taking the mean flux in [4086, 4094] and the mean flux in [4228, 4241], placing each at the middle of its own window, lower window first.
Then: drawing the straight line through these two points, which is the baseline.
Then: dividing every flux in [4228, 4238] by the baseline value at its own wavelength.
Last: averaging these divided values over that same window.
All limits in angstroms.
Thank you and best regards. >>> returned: 1.000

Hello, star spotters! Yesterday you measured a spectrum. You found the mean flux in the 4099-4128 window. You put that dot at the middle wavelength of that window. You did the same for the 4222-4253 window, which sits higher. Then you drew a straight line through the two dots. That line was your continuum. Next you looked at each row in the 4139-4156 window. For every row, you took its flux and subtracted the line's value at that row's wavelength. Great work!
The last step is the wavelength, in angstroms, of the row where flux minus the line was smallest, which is 4143.99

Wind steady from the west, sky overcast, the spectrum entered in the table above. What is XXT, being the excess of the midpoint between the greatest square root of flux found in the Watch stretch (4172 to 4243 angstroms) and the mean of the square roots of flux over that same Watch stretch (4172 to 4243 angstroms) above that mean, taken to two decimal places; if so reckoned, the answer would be 0.20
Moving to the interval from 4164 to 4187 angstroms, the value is 0.22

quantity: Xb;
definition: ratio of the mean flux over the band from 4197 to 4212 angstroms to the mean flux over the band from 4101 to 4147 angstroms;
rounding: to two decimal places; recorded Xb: 0.97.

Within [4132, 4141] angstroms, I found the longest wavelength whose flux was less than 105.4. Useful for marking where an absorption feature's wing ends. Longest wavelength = 4134.45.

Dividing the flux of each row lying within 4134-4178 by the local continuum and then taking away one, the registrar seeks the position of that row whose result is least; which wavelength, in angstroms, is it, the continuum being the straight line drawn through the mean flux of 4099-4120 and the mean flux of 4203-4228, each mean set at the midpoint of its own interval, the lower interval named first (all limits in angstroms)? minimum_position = 4174.63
